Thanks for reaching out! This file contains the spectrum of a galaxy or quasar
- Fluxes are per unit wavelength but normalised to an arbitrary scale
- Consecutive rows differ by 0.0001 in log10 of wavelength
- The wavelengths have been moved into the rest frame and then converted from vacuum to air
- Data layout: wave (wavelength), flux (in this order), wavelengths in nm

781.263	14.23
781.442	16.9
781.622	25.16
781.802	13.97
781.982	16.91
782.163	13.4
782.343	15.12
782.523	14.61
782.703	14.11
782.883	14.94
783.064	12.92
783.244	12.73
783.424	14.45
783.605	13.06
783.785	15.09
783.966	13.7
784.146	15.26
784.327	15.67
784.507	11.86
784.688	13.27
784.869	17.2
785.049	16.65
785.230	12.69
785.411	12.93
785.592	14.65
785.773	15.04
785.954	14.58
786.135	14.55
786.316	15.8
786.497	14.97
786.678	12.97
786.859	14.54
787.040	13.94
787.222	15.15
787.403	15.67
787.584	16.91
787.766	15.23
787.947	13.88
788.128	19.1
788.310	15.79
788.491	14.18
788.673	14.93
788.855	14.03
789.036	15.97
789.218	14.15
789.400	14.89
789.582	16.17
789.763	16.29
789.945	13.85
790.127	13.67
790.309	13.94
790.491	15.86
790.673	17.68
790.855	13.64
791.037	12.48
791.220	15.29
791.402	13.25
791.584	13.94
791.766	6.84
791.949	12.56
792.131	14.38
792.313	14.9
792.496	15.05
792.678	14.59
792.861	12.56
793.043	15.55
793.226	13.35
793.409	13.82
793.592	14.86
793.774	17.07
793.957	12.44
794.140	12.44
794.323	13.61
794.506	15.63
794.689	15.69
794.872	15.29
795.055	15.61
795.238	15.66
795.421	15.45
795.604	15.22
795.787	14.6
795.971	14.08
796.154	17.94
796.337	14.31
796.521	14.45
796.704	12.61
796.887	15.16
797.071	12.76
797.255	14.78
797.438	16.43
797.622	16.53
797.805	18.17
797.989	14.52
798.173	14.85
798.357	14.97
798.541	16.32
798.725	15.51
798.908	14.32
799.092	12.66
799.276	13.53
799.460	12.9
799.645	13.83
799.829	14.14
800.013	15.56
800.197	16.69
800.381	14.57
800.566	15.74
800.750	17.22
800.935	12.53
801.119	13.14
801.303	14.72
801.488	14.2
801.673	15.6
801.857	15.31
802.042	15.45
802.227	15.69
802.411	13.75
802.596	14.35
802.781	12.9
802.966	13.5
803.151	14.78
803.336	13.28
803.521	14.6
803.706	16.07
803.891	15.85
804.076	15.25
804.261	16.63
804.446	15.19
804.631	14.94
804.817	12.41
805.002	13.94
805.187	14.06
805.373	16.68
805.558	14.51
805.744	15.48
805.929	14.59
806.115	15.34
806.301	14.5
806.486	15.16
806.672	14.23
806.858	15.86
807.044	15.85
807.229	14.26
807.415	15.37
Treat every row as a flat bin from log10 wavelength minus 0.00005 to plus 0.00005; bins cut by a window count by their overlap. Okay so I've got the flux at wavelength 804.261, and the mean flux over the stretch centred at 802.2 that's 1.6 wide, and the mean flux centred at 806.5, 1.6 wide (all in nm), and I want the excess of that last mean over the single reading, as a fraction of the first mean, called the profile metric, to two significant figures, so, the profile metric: -0.11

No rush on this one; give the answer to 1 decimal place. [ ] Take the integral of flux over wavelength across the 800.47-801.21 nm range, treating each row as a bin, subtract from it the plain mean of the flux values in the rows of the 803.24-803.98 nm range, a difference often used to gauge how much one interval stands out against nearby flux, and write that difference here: -4.1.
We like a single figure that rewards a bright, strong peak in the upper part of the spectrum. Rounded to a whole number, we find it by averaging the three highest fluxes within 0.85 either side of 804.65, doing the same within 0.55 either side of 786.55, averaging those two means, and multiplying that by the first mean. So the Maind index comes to 258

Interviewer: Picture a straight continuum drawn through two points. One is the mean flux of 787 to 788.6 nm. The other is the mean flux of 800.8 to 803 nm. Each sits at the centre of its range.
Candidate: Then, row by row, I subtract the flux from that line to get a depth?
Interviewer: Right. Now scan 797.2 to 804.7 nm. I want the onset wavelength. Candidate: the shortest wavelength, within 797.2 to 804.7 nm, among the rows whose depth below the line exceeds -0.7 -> 797.255 nm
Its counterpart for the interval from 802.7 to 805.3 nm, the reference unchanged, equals 802.781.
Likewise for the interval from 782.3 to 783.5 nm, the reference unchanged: 782.343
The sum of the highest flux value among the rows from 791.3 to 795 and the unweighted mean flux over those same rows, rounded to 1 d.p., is 31.0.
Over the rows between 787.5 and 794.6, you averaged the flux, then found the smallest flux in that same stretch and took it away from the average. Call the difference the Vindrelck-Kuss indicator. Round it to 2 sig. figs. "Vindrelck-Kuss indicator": 7.6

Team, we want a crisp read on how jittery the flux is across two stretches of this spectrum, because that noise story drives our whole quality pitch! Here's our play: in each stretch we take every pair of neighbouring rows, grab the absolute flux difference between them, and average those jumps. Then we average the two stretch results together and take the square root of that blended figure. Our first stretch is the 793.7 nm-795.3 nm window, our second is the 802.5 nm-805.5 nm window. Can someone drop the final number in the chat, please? 1.07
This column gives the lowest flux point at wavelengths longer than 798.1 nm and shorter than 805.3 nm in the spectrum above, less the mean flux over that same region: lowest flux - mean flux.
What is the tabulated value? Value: -2.23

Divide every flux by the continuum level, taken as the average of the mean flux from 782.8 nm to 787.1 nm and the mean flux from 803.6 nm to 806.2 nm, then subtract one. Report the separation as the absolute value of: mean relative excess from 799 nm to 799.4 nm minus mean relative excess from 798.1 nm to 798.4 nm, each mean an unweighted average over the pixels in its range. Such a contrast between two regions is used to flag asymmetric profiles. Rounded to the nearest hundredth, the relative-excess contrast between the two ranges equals 0.12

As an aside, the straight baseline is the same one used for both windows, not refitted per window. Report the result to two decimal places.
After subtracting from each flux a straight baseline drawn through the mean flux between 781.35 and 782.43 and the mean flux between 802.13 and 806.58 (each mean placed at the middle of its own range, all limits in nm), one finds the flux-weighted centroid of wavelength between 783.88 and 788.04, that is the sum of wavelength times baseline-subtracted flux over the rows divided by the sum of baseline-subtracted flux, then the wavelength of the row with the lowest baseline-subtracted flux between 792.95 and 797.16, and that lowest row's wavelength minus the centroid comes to 8.23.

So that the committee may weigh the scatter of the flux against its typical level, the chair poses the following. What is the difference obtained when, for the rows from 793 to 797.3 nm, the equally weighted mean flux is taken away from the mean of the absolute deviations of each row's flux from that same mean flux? -13.6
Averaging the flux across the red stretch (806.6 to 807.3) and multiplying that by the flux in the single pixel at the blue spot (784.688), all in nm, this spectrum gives 200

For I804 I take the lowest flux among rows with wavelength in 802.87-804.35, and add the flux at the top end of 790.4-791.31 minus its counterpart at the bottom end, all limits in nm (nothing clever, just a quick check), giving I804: 12.7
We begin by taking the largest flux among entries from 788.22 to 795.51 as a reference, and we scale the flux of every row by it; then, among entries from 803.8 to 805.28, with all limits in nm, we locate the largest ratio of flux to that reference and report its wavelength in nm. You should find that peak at 804.261 nm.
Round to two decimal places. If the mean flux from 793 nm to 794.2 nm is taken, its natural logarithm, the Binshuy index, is 2.65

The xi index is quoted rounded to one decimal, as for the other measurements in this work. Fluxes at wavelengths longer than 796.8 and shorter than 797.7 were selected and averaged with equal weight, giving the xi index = 15.1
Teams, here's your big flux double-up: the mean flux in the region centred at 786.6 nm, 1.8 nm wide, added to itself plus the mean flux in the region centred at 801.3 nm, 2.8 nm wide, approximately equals 44.4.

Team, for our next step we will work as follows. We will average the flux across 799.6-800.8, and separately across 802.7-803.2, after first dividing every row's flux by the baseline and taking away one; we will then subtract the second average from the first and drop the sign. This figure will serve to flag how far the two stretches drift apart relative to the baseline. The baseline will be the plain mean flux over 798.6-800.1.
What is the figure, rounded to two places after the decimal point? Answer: 0.12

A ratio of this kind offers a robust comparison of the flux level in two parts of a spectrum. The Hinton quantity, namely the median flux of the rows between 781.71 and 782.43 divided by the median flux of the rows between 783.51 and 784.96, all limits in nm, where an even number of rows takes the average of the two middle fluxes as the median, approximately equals 1.01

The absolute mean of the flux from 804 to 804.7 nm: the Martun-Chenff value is 15.5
